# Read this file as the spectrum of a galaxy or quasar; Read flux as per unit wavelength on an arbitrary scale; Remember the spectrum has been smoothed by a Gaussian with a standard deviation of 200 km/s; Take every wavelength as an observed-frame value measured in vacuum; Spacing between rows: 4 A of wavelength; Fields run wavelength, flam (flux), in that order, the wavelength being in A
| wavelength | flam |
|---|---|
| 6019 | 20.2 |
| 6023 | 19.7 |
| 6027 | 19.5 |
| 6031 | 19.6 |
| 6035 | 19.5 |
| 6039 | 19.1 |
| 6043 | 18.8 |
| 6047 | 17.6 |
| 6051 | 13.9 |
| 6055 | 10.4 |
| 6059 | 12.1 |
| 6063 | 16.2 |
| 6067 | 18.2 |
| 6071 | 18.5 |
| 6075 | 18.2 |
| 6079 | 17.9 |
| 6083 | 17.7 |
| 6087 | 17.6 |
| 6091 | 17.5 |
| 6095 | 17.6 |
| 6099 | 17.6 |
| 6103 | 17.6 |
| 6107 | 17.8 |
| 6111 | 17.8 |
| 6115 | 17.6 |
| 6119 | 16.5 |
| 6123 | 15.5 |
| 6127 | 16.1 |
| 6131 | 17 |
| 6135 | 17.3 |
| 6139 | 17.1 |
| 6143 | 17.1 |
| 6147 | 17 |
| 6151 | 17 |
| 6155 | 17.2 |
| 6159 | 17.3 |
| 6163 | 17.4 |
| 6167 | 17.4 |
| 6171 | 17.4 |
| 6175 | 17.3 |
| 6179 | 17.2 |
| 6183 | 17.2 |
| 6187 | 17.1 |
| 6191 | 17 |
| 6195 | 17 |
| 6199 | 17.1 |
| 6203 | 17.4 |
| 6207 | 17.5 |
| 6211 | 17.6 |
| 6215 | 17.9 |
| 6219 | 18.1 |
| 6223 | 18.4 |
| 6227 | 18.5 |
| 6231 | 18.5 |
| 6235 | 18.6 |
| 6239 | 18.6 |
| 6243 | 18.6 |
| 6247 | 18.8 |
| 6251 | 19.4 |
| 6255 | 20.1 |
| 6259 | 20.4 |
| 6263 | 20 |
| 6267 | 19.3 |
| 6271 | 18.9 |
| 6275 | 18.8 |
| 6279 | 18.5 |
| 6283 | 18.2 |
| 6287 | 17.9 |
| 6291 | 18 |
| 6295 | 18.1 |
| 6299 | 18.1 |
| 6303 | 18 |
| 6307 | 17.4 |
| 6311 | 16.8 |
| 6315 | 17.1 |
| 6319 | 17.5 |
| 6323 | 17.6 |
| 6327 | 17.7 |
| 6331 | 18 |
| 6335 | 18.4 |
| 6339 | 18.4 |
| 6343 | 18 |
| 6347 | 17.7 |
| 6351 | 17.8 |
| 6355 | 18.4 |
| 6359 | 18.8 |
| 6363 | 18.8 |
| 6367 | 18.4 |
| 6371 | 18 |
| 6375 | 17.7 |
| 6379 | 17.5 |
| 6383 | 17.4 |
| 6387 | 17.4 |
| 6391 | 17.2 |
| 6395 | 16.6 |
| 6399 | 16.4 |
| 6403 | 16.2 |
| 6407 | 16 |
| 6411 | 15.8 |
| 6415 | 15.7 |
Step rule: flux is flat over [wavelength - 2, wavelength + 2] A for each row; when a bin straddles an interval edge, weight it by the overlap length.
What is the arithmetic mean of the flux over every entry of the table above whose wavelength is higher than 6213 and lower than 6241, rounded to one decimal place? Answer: 18.4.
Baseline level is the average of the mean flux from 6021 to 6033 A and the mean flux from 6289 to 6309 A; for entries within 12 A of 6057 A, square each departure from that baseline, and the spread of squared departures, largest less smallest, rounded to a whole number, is 70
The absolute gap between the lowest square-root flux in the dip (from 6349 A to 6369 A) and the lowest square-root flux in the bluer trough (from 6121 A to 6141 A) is 0.28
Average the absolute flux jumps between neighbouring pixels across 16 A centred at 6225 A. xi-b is 0.13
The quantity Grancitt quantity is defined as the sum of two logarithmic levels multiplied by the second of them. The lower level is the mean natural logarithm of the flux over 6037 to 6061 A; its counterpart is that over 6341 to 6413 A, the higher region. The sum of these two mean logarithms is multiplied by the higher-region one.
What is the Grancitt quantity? 15.9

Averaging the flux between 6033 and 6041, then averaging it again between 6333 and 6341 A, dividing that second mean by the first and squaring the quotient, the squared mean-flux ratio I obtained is 0.91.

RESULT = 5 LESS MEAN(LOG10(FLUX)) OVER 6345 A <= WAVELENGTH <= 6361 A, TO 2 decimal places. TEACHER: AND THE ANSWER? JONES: 3.74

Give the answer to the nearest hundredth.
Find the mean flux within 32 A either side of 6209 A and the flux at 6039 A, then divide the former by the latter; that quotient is 0.93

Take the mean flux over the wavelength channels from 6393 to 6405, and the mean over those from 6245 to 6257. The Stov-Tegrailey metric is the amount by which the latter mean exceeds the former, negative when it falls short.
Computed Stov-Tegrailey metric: 3.0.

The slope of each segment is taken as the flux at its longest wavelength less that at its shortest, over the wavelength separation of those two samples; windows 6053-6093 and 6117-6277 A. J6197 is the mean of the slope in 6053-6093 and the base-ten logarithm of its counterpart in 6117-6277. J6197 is -0.82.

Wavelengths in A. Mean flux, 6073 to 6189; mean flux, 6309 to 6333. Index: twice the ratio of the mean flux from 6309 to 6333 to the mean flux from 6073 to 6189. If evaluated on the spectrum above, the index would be 2.02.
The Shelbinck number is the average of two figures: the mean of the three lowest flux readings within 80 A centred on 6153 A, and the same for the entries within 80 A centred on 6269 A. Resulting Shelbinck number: 16.9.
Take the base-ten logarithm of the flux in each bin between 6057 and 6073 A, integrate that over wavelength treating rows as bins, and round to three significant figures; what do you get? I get 19.3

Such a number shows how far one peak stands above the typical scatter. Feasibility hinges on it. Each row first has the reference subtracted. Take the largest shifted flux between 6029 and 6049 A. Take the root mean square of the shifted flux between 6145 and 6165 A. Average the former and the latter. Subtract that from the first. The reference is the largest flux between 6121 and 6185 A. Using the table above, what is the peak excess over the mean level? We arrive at 1.0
